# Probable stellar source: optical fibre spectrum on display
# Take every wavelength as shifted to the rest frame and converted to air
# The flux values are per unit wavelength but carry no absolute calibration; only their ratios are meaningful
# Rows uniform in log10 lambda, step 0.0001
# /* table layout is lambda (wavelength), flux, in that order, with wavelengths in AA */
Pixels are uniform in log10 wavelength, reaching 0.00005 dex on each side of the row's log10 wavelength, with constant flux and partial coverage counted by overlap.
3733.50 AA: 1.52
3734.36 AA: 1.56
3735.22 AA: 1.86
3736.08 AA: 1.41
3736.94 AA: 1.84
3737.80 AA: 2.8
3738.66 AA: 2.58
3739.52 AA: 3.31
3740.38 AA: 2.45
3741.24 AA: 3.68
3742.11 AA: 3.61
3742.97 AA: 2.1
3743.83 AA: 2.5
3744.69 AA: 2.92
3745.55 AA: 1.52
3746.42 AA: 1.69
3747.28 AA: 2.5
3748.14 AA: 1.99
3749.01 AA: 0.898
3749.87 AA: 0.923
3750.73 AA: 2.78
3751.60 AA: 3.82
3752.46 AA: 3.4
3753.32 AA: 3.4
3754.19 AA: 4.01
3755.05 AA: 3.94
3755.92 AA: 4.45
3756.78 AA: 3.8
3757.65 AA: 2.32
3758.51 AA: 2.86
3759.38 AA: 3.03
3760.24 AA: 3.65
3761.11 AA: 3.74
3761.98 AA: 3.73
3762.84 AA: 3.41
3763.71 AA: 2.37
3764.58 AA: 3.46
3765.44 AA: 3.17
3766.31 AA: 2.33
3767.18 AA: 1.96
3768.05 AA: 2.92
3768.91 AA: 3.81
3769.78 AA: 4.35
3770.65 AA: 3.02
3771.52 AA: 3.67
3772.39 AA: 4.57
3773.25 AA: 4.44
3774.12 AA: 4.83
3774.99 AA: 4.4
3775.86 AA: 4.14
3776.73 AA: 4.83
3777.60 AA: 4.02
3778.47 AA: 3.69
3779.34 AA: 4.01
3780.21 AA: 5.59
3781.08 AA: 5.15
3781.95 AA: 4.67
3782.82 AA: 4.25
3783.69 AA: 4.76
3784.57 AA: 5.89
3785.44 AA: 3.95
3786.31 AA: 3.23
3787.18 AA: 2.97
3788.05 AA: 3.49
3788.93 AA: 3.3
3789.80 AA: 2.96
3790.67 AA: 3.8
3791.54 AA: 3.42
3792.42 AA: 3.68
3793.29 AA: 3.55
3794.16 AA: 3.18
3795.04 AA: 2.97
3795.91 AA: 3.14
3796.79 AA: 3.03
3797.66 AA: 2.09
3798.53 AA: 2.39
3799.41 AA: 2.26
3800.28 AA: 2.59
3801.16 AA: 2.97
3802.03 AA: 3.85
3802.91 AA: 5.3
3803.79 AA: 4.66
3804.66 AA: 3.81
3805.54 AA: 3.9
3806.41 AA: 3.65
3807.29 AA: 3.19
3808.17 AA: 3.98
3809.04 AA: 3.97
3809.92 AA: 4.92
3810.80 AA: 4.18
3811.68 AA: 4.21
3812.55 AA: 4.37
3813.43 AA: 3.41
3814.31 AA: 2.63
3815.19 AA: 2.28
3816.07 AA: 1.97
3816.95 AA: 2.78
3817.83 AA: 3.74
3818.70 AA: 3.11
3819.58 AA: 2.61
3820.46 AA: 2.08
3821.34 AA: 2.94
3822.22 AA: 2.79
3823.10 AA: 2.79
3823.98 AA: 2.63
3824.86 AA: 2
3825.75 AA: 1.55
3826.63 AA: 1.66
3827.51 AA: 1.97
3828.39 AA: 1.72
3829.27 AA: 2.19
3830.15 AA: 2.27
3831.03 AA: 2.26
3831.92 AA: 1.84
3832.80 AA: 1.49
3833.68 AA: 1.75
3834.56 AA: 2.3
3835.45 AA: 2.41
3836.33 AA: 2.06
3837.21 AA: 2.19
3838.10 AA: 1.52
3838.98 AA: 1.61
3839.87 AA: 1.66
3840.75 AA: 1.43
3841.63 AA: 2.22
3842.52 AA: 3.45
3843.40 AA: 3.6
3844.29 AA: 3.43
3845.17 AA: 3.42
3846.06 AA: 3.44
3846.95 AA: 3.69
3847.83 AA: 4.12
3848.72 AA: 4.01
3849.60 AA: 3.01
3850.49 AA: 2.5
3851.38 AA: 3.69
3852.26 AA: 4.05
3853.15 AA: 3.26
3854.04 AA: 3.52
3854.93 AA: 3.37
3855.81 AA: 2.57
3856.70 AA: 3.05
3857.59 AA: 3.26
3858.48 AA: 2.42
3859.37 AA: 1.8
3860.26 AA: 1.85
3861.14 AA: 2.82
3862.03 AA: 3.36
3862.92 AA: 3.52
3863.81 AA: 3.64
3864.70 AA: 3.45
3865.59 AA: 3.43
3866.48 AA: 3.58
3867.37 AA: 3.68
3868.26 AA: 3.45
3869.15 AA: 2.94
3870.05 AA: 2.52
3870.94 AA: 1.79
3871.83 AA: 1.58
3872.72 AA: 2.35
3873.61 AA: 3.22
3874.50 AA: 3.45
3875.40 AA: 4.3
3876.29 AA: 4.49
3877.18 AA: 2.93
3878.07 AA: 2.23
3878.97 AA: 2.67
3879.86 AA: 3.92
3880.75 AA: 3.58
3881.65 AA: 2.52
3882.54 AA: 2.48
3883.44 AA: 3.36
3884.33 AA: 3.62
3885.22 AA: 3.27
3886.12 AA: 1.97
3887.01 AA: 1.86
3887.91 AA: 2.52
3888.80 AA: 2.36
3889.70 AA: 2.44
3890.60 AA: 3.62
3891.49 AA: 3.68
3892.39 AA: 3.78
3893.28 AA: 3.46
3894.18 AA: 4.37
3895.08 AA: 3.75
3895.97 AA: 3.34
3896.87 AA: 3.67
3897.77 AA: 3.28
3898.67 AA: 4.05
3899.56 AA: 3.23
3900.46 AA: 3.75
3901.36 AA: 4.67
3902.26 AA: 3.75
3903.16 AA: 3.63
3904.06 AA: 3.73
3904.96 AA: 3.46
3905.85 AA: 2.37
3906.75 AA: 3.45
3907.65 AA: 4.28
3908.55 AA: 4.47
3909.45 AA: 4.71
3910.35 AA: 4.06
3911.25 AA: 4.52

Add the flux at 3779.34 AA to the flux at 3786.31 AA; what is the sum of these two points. 7.2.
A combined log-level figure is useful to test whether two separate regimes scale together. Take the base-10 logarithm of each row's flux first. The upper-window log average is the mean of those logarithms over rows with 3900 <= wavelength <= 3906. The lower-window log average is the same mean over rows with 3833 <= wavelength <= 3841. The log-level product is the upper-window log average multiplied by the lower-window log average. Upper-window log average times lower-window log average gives 0.15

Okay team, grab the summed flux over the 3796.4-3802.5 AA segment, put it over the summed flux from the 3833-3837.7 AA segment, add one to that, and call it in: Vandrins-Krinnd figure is 2.8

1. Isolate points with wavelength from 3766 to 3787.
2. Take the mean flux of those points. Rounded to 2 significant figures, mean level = 4.1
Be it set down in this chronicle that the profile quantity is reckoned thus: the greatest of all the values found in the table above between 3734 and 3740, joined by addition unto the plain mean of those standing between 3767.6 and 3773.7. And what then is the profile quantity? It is 7.14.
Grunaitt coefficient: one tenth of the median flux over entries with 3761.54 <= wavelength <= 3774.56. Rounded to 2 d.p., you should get 0.35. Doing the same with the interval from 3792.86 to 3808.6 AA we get 0.32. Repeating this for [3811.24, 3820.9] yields 0.28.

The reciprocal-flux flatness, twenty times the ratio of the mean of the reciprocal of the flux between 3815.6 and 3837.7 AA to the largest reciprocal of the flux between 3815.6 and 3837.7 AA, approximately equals 13.7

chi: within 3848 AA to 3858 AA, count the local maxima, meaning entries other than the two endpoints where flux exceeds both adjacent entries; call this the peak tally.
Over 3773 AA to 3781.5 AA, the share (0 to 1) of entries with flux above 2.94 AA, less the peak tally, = -1.0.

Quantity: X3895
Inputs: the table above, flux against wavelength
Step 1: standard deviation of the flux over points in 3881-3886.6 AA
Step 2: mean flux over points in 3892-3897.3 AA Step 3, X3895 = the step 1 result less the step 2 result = -3.1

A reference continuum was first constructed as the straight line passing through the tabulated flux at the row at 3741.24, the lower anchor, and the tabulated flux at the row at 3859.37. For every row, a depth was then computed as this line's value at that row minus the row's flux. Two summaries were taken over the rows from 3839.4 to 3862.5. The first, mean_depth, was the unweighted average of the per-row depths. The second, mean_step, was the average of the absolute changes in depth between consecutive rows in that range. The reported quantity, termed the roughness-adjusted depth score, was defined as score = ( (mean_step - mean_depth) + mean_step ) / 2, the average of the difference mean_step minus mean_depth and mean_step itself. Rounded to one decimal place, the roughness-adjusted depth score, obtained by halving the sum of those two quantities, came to 1.0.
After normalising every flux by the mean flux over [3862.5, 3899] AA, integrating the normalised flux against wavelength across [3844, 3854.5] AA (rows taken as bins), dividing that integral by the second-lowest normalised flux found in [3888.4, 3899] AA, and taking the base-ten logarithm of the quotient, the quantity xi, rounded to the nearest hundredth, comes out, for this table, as 1.18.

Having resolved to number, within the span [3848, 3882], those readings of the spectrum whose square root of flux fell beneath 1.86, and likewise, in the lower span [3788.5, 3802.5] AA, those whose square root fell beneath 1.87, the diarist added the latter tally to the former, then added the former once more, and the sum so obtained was 64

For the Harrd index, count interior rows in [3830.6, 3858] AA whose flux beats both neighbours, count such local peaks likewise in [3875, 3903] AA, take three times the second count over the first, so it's 3.9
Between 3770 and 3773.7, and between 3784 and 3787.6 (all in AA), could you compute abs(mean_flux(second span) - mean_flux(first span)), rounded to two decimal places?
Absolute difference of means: 0.08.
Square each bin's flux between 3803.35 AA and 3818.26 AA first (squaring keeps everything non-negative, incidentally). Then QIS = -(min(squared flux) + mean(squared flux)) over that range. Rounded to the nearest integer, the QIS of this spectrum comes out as -18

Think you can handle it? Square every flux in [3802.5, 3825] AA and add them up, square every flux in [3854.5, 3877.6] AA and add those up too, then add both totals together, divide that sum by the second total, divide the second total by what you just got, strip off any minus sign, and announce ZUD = 112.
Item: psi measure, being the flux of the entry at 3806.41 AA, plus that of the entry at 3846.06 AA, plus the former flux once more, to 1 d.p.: 10.7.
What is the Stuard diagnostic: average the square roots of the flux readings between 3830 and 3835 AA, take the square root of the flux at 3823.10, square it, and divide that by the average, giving 1.99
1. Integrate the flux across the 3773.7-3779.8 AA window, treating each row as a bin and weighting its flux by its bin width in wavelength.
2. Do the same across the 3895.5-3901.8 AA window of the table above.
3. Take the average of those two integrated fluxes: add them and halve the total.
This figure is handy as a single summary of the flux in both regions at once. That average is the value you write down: 25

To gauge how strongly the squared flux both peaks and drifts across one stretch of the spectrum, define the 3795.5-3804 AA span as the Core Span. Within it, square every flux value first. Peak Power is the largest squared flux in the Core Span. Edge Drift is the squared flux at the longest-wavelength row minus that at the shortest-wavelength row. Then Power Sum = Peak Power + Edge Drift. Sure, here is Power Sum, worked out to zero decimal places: 40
